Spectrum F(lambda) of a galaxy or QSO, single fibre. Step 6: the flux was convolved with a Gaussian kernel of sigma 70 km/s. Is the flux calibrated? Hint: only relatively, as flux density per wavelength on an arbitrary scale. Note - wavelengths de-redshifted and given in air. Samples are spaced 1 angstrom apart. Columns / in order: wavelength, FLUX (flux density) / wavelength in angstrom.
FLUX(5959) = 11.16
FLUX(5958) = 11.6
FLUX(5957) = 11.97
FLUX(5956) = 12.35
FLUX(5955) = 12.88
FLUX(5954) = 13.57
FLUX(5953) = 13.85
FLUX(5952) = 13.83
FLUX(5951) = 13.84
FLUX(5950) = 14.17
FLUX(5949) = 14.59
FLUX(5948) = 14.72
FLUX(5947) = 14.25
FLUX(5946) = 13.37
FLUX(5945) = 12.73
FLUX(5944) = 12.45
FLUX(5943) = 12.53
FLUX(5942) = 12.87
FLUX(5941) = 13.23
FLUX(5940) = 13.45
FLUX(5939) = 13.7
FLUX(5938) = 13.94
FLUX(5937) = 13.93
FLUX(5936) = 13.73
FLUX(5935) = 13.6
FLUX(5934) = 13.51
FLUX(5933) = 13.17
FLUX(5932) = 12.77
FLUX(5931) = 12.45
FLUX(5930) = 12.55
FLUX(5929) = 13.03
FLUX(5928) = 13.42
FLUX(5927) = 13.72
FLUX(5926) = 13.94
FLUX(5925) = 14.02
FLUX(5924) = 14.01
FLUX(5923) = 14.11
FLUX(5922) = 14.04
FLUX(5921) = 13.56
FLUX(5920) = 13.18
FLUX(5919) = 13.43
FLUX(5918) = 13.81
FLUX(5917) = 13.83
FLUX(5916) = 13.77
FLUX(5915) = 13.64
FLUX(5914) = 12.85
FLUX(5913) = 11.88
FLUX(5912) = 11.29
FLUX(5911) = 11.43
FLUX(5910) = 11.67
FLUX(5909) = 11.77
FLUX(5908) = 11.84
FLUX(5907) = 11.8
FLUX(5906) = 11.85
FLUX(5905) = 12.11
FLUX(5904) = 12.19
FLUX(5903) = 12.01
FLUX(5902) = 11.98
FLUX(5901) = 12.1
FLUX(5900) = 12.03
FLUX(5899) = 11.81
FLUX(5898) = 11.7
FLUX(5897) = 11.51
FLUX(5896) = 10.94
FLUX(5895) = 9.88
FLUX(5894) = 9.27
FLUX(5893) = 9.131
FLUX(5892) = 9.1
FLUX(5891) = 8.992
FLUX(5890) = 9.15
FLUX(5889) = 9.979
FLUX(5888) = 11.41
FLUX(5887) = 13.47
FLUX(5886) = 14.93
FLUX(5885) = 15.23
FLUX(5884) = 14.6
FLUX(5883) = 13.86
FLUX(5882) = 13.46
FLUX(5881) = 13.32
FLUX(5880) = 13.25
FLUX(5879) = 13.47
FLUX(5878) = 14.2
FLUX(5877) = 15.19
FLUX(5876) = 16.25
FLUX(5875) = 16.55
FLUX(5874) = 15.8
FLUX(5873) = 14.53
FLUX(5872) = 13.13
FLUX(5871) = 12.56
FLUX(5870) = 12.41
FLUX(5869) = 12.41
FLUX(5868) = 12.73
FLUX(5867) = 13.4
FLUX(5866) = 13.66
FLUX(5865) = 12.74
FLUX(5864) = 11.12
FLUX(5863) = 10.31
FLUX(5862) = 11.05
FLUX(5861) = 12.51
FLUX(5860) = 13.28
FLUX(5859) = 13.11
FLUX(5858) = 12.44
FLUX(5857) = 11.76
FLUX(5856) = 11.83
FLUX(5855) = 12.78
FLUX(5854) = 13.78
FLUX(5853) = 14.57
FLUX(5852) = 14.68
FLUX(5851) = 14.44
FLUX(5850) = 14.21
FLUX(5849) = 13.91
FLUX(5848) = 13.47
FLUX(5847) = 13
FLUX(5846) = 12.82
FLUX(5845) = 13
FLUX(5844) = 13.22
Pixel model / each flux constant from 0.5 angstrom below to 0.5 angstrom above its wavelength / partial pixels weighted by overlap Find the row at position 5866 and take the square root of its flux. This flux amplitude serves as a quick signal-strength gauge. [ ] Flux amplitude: 3.70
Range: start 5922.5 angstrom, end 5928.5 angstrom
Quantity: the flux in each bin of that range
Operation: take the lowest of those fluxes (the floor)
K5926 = 13.42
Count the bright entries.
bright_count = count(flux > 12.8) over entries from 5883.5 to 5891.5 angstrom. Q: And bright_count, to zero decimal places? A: 4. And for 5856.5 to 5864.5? 2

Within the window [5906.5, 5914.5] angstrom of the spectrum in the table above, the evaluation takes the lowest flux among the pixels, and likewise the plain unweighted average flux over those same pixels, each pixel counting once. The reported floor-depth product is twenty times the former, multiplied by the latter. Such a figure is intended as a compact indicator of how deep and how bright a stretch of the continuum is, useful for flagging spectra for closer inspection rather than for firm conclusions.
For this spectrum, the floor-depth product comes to 2668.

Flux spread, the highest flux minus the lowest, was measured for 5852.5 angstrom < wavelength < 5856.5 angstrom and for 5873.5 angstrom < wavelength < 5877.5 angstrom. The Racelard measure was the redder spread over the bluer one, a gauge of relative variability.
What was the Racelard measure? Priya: 0.50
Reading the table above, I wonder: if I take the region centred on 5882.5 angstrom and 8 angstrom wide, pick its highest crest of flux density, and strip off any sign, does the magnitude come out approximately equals 15.2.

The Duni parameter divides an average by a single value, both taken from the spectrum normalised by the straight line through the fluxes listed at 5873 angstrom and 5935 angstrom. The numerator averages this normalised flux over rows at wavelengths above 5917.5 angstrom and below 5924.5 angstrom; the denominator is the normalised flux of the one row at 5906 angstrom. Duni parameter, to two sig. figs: 1.2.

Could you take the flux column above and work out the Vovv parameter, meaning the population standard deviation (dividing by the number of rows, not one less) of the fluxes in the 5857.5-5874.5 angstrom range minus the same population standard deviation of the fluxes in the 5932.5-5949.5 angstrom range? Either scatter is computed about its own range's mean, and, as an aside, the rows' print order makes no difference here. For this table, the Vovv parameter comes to 0.6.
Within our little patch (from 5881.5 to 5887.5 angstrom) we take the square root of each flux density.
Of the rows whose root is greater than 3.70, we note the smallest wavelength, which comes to 5883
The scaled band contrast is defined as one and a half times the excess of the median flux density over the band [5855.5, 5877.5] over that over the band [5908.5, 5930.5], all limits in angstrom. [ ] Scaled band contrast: -1.1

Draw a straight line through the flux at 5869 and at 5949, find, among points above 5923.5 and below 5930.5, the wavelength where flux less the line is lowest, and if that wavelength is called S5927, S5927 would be 5930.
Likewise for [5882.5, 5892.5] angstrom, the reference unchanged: 5891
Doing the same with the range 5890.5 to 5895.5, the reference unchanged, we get 5891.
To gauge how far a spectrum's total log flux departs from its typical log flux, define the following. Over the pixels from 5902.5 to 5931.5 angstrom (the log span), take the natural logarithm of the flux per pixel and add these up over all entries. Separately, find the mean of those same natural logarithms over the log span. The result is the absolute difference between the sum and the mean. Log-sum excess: 71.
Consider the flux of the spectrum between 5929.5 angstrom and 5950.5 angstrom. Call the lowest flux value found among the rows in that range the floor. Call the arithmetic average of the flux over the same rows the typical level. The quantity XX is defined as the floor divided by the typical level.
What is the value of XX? 0.928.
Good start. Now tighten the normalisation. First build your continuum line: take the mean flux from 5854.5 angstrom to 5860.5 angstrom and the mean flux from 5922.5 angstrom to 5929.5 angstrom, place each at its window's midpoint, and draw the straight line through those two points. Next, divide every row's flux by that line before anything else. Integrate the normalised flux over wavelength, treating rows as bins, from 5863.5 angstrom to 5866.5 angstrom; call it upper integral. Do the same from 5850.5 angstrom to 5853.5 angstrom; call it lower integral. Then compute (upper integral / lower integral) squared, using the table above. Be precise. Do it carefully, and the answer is 0.71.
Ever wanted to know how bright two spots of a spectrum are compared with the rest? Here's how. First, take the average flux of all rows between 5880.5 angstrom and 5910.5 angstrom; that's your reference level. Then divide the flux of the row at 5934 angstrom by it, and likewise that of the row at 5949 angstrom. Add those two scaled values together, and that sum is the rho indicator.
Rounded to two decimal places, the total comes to 2.39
